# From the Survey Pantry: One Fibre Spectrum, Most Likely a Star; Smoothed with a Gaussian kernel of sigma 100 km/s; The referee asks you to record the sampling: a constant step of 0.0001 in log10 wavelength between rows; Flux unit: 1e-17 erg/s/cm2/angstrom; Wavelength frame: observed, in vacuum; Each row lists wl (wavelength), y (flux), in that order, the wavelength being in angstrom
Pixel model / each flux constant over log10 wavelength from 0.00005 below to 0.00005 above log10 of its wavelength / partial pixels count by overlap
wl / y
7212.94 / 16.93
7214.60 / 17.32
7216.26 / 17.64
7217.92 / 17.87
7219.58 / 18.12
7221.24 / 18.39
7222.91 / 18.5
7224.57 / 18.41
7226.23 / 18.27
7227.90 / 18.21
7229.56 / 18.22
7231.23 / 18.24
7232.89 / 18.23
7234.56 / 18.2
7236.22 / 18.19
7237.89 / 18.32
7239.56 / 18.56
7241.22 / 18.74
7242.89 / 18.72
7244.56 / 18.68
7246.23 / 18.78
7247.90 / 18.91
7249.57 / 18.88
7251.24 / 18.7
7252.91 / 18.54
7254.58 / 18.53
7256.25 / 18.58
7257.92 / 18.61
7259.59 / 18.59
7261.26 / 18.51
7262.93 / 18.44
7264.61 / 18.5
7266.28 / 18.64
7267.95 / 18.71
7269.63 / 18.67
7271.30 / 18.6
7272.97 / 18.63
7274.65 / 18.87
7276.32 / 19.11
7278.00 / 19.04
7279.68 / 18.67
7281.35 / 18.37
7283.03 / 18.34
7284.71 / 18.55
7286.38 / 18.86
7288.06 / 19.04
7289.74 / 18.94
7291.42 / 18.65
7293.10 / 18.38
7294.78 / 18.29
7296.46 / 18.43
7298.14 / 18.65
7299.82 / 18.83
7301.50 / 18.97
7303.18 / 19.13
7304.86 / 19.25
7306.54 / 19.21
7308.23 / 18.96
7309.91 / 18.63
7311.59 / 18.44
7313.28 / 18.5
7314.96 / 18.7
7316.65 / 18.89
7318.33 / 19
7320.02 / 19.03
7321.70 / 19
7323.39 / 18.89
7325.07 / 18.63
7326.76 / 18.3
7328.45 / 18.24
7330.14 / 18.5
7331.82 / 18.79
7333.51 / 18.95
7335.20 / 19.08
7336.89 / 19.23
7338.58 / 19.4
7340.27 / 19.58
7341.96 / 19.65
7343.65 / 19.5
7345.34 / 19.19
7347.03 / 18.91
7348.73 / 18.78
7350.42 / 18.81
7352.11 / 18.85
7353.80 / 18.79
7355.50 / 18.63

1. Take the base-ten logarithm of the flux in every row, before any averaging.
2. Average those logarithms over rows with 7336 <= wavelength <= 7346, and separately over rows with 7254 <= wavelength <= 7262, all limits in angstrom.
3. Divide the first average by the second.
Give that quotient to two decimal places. 1.02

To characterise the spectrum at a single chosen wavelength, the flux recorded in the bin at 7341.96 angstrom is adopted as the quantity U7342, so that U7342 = 19.65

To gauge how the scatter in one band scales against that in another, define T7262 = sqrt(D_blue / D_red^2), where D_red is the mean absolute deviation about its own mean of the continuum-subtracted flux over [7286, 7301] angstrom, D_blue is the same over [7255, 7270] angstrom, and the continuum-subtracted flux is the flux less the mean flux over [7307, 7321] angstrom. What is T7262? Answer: 1.20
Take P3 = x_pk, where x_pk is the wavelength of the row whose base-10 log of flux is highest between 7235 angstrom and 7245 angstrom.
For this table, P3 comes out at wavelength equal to 7241.22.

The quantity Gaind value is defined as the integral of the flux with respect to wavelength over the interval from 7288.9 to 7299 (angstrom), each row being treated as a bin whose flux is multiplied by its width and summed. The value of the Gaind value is 187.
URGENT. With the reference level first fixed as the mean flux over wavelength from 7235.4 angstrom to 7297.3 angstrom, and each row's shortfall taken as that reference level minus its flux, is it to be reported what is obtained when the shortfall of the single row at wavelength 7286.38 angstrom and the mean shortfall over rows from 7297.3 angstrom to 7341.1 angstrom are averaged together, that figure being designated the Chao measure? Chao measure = -0.23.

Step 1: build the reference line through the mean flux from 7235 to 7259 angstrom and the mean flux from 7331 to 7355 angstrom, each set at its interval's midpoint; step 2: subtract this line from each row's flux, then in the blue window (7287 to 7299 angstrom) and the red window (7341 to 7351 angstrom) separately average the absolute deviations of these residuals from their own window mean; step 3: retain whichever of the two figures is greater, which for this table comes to 0.32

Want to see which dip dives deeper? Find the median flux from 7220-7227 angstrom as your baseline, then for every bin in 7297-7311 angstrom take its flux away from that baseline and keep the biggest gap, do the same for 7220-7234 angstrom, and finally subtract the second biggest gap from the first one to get -0.42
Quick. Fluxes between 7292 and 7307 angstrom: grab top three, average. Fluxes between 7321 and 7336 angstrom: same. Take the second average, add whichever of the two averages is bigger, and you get 38.2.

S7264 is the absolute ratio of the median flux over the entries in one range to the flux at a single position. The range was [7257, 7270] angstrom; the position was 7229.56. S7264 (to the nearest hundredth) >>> 1.02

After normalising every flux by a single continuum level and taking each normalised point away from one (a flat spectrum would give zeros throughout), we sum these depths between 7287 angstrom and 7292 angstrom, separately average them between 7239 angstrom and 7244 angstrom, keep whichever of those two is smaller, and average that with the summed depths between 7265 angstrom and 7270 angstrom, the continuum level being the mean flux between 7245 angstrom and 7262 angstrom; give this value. -0.02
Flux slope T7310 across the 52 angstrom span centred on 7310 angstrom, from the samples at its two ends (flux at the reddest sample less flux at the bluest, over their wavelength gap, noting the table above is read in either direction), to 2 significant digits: 0.010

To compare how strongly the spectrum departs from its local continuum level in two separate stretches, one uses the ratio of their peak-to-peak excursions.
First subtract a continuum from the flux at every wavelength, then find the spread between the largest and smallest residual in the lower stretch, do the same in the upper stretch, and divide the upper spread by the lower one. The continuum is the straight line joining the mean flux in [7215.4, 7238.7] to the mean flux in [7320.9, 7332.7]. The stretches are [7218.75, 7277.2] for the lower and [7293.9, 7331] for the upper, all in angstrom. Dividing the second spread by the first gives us 1.5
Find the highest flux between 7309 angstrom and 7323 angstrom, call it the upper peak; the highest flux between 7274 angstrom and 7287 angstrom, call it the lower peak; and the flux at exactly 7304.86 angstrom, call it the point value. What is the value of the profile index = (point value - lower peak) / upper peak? 0.007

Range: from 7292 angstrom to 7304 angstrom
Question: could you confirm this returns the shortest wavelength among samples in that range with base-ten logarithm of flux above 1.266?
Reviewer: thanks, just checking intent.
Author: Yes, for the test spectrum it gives 7298.14 angstrom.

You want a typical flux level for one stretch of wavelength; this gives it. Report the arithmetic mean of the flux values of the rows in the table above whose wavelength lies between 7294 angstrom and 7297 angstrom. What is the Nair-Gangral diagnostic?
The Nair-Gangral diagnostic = 18.4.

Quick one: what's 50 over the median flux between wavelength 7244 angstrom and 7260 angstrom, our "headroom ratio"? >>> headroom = 2.68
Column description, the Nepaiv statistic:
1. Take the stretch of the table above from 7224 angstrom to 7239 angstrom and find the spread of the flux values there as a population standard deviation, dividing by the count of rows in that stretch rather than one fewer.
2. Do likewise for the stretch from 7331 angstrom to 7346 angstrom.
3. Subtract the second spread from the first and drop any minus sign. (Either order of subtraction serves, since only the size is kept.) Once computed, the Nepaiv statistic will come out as 0.210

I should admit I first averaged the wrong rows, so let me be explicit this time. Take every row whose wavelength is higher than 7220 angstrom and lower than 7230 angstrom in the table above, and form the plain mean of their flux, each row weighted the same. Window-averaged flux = 18.3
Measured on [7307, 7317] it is 18.7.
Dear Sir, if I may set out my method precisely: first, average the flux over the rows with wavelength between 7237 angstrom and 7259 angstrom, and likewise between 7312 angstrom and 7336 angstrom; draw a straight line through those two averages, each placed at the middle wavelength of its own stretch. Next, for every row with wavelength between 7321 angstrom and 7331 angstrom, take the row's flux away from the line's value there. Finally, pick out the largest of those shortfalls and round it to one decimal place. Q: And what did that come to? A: 0.5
